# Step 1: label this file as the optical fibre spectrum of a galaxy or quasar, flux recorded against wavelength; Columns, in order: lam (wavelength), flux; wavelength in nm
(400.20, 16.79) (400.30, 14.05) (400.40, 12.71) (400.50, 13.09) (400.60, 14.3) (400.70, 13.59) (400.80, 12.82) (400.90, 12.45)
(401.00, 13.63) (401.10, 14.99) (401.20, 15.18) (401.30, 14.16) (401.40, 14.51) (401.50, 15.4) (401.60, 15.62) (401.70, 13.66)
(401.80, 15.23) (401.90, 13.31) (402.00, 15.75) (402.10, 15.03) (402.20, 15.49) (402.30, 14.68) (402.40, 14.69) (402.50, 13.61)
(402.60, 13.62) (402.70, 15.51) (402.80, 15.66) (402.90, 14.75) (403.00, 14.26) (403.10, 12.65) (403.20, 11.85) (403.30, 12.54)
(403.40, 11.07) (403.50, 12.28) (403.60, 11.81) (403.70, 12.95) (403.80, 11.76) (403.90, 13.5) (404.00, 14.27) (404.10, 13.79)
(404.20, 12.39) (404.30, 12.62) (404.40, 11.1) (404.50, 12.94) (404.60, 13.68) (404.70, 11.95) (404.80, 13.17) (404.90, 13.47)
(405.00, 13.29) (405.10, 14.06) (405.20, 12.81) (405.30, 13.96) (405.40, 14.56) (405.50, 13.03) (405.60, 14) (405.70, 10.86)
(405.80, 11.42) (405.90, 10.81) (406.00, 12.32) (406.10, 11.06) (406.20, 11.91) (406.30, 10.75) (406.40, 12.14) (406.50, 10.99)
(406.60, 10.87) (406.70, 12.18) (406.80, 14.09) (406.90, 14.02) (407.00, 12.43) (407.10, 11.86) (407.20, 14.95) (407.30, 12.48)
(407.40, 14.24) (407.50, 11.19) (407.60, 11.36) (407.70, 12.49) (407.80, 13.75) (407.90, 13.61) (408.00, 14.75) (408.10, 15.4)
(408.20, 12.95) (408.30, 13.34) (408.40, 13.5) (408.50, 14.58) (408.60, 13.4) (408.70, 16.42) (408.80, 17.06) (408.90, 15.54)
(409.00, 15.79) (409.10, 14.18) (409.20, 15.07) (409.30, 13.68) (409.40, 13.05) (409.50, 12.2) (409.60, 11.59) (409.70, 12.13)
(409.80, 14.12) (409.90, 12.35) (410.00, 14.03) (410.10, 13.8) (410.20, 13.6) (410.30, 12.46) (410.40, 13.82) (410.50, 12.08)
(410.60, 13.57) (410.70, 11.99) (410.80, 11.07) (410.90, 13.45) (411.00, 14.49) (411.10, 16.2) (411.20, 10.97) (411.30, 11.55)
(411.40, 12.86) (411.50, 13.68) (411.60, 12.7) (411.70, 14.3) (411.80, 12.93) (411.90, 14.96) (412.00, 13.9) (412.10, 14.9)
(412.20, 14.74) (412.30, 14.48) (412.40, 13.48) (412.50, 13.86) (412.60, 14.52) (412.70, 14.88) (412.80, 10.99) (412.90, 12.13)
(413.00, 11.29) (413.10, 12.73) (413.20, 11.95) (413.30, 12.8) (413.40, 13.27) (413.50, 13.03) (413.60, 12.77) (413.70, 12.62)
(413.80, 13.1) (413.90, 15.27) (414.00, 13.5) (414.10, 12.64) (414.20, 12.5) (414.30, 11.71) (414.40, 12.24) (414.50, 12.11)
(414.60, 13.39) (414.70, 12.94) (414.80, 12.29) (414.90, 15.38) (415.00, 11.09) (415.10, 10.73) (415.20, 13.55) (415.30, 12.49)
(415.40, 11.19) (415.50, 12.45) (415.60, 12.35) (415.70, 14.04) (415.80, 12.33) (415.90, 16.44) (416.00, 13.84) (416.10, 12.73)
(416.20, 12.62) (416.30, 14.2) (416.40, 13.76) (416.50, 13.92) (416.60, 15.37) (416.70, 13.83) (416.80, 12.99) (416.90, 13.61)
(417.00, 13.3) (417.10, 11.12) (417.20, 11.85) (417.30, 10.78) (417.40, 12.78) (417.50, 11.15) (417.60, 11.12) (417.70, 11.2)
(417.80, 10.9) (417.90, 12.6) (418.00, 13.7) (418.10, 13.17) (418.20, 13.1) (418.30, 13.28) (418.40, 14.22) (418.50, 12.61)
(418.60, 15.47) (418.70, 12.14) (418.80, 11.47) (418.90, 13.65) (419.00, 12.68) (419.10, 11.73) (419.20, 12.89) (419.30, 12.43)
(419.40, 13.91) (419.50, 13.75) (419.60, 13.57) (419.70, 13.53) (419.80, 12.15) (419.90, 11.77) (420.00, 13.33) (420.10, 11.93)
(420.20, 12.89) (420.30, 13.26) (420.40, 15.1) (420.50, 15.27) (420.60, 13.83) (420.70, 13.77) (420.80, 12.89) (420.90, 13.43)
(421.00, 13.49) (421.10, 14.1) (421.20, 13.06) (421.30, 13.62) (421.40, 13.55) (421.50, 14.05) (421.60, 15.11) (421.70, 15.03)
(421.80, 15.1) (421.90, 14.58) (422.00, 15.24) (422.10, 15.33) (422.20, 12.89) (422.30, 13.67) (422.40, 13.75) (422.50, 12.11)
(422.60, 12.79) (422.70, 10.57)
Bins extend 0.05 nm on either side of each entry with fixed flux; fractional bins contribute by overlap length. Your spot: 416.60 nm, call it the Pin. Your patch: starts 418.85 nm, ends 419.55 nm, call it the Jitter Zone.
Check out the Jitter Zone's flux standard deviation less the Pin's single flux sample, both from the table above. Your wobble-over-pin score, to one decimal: -14.6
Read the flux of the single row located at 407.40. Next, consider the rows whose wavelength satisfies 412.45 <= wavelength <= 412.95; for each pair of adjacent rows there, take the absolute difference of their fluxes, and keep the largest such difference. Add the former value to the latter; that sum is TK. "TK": 18.1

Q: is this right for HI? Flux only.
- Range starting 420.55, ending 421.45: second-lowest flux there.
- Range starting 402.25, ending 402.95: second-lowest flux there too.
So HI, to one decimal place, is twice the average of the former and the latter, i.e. 26.7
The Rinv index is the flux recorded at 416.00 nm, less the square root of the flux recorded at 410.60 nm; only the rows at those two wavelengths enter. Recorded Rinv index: 10.2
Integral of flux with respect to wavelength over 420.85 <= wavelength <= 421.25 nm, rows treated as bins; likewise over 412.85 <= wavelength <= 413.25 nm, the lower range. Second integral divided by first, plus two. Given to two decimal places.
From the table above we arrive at 2.89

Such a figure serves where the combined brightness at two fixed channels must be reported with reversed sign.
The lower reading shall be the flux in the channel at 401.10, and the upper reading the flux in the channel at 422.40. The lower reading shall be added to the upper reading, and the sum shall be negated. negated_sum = -29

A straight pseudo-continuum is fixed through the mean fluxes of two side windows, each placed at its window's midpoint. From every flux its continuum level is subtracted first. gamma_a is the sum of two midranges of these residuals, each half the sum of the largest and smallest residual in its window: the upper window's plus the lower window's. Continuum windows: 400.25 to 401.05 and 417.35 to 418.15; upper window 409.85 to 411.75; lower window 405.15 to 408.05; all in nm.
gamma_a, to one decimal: 1.0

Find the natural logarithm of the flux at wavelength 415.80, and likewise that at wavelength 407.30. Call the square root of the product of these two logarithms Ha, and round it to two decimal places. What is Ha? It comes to 2.52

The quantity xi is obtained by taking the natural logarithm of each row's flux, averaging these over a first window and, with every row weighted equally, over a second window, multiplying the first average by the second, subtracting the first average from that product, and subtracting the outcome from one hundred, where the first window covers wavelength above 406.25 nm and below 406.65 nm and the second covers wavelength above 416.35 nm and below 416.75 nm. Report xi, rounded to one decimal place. 96.0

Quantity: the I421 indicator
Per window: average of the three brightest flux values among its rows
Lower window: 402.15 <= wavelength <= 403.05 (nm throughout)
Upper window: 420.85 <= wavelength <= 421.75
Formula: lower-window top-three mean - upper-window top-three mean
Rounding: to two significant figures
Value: 0.81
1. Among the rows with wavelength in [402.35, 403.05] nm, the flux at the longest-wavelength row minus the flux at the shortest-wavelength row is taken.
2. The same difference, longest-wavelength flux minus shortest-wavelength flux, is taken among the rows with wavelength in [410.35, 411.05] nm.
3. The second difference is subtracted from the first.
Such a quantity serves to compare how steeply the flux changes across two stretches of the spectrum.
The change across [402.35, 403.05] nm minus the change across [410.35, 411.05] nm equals -1.1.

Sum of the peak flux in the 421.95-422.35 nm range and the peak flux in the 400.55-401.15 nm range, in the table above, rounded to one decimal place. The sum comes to 30.3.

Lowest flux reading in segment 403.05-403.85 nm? 11.07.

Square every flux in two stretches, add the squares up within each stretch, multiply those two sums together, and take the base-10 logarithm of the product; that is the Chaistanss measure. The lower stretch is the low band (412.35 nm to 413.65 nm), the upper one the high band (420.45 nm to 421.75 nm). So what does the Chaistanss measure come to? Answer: 6.74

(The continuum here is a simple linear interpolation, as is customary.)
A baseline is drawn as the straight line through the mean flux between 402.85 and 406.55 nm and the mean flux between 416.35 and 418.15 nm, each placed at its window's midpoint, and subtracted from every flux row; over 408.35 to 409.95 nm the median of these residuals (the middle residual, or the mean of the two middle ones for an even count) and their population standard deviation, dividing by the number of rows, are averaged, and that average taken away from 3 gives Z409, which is 1.6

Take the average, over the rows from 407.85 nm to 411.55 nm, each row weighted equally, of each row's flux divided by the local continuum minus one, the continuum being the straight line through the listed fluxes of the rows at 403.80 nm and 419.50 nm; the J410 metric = 0.090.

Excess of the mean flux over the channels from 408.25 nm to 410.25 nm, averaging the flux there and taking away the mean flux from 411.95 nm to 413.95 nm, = 0.6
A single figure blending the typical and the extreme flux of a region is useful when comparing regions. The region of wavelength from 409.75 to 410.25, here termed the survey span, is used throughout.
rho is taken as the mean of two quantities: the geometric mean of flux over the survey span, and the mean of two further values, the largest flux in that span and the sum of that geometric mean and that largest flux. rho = 17.2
